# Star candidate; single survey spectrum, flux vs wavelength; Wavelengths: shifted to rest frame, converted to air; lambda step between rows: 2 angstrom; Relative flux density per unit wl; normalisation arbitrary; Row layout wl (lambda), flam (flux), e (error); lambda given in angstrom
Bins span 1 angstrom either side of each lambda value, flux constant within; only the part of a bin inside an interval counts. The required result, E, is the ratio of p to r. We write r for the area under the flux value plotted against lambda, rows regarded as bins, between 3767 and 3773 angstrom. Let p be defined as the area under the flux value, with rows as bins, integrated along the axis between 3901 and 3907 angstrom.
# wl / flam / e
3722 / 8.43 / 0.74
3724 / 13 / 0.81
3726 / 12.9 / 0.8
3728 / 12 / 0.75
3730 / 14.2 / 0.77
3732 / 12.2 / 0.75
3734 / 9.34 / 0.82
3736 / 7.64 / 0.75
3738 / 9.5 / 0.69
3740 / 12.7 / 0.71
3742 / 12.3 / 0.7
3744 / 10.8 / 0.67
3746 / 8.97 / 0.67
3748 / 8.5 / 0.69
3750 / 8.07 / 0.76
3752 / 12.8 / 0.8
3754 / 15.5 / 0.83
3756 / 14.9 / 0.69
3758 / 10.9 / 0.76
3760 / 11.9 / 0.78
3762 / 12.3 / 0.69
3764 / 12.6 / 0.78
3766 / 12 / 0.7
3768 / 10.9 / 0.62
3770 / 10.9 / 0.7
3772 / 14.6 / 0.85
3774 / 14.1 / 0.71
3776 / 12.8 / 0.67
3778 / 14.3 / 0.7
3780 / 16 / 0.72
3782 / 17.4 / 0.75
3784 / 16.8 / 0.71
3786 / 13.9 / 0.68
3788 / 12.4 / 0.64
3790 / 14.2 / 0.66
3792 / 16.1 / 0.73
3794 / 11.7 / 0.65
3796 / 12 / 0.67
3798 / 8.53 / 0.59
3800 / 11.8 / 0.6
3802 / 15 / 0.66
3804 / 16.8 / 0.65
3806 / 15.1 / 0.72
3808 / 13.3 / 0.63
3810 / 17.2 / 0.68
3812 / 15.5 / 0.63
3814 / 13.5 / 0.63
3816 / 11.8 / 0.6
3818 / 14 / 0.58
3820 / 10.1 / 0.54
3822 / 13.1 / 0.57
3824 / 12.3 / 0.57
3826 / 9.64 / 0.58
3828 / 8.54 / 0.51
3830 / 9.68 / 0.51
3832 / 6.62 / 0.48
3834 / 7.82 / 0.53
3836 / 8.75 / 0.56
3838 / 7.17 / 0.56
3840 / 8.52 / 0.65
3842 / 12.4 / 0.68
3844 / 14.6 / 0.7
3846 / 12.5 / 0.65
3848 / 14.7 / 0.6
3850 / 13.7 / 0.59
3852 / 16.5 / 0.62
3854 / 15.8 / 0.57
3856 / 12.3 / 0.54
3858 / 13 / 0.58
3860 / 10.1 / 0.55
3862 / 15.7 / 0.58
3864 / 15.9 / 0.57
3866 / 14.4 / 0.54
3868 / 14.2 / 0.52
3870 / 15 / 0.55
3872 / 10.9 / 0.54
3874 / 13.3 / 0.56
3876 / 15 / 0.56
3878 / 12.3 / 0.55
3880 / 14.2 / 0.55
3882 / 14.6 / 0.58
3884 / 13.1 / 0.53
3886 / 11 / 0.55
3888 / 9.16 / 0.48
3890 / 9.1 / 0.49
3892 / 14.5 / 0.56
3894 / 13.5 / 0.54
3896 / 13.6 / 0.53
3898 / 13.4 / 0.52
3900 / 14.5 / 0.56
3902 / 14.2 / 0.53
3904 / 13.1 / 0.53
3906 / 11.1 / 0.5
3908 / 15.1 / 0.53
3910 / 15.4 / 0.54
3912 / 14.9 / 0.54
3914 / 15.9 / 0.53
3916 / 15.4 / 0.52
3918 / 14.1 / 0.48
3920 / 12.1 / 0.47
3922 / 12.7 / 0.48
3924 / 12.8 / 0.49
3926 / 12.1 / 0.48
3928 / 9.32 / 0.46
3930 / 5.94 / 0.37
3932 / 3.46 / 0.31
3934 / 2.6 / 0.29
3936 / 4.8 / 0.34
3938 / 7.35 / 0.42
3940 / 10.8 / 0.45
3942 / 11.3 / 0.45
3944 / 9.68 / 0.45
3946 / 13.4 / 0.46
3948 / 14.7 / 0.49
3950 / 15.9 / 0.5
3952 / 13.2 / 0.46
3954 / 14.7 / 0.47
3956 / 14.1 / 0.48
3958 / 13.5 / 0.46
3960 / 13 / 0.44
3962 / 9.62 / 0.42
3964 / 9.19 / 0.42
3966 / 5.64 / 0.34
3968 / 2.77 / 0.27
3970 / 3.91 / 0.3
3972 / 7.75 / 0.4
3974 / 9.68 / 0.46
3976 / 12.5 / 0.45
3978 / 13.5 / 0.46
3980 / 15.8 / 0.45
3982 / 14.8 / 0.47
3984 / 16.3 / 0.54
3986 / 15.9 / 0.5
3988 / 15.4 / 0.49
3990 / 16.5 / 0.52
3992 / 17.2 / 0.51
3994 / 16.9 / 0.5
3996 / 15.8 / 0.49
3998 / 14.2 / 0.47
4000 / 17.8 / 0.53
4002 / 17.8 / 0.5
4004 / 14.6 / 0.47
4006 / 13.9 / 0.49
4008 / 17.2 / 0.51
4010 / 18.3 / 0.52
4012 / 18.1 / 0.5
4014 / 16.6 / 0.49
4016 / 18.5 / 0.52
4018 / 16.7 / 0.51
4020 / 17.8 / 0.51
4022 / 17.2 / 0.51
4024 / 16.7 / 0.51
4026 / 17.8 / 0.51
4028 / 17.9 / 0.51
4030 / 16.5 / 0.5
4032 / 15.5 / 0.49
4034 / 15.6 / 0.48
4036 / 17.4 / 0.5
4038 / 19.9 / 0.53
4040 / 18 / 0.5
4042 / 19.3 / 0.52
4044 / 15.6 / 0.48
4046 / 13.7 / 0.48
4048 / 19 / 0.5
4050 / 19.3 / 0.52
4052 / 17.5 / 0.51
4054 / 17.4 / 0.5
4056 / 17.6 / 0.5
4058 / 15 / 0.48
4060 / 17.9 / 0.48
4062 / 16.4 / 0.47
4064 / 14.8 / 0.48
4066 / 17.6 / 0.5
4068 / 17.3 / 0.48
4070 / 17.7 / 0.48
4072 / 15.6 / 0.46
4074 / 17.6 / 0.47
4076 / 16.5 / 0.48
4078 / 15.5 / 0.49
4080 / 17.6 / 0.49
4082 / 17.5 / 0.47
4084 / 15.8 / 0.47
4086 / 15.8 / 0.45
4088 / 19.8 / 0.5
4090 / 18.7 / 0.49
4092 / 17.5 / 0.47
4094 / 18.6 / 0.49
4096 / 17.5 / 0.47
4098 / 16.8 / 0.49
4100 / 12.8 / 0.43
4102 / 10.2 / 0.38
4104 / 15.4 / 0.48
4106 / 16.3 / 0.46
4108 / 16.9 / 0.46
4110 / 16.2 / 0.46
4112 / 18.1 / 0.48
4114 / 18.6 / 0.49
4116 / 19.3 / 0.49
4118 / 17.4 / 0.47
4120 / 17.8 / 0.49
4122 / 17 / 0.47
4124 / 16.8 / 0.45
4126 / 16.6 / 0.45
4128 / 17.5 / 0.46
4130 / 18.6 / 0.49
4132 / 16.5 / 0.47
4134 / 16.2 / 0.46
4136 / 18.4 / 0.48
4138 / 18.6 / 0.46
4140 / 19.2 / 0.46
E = 1.05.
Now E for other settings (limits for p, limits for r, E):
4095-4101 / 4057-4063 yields 0.96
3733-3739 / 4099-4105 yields 0.69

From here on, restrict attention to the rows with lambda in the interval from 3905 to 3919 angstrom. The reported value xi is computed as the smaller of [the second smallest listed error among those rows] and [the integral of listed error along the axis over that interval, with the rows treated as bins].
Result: 0.50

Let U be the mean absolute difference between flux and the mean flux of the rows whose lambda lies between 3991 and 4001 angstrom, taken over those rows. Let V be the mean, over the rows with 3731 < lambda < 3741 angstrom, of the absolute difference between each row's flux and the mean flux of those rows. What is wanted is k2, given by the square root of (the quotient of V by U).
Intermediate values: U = 1.1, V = 1.74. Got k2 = 1.26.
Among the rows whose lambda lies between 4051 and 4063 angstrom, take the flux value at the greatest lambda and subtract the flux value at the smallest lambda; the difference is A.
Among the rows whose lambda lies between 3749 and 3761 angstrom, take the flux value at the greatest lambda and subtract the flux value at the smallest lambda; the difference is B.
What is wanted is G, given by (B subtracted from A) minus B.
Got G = -9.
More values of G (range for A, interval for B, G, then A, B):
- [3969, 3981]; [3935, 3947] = -5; 12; 9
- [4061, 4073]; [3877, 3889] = 5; -1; -3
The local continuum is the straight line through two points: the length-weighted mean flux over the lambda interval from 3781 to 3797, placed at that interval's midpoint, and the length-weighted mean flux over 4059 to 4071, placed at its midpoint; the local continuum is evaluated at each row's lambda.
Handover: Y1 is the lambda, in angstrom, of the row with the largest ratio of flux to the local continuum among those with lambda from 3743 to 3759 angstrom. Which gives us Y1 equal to 3754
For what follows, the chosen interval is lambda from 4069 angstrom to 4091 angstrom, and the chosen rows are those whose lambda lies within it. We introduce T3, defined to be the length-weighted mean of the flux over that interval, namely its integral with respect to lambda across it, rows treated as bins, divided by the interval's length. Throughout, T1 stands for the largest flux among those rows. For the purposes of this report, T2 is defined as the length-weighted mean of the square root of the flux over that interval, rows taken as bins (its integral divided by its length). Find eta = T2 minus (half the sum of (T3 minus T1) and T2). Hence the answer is 3.42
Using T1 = 19.8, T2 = 4.13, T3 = 17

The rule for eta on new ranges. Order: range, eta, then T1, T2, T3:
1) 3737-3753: 2.78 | 12.8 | 3.22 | 10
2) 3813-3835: 3.30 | 14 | 3.24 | 11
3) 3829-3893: 3.80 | 16.5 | 3.50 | 12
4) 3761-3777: 2.80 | 14.6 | 3.53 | 13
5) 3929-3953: 4.72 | 15.9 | 2.97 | 9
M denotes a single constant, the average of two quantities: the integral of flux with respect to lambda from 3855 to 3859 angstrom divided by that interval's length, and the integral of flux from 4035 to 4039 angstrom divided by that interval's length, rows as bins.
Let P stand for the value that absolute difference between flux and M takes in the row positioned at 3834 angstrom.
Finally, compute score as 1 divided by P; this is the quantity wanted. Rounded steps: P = 8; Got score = 0.13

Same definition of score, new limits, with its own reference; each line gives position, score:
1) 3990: 1.18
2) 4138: 0.34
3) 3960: 0.38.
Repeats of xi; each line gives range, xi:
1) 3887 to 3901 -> 0.49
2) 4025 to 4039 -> 0.49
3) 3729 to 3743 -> 0.70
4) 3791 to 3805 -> 0.60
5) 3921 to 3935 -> 0.31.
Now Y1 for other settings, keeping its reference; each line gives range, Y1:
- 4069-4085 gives 4070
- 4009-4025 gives 4016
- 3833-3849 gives 3848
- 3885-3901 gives 3892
